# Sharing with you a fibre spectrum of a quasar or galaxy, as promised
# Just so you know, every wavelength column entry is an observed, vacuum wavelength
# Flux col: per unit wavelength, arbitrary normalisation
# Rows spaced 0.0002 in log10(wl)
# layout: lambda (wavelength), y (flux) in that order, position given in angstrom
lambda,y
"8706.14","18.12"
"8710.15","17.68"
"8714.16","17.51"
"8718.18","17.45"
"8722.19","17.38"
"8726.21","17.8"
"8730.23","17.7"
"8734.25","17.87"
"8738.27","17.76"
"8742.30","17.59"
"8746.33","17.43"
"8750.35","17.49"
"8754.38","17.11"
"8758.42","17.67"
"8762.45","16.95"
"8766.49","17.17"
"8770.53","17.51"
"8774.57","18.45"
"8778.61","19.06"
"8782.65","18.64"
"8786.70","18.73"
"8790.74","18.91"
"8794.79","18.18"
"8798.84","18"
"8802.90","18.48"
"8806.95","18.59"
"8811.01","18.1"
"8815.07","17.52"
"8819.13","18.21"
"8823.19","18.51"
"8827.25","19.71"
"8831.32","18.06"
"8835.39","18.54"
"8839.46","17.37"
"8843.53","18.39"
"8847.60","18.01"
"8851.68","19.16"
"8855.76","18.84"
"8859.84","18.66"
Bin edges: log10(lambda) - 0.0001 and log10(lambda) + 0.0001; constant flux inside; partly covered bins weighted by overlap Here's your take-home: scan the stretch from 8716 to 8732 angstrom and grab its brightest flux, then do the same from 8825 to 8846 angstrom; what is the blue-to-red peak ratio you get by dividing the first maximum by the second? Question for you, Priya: 0.90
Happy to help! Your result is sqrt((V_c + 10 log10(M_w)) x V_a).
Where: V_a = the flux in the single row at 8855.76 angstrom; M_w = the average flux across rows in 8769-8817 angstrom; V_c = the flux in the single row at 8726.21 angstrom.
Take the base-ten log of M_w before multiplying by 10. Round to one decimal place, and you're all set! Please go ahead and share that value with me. 23.9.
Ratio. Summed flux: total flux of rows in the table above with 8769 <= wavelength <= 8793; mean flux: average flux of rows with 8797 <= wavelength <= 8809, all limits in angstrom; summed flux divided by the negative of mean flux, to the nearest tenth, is -6.1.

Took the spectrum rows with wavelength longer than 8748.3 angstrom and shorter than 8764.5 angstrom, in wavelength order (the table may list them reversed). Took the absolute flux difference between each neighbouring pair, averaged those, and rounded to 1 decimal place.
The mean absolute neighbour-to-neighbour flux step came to 0.6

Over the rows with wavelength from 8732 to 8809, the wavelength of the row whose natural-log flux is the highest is 8778.61 angstrom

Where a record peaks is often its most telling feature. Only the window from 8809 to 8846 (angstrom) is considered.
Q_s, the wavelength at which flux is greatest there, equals 8827.25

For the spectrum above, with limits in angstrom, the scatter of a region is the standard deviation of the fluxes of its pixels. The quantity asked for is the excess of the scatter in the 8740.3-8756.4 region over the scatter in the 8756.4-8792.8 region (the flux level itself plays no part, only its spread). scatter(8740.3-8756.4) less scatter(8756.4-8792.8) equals -0.6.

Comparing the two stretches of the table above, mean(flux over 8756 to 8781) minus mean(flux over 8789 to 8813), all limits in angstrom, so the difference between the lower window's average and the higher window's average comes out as -0.57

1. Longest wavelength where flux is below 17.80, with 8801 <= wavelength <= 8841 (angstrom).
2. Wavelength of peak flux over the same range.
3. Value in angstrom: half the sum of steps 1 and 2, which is 8833.4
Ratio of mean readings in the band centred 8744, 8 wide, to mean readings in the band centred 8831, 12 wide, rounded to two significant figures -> 0.93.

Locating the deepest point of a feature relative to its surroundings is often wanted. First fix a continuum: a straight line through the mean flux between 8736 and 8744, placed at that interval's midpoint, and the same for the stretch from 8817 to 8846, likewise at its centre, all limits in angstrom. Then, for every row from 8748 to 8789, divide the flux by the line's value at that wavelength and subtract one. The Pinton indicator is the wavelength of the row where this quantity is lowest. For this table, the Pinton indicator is 8762.45 angstrom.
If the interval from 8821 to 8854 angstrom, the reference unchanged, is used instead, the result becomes 8839.46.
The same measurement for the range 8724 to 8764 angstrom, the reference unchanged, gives 8762.45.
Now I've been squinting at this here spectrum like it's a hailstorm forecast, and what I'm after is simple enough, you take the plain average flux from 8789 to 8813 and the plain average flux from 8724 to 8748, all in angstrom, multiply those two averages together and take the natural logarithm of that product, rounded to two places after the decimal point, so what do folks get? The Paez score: 5.78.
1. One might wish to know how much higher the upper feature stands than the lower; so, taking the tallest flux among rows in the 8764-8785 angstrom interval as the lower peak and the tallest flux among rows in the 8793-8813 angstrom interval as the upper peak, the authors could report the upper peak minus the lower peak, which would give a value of -0.5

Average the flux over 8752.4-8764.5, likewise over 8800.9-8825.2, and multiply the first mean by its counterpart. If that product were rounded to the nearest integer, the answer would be 314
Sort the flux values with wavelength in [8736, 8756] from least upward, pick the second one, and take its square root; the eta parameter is 4.17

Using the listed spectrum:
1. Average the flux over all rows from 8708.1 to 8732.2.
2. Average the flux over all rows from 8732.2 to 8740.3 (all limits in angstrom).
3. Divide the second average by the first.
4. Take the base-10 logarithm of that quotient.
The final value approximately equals 0.0056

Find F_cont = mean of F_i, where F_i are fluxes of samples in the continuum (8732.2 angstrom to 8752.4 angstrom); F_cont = 17.63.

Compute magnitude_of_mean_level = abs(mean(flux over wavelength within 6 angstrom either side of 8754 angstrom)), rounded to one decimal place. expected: 17.4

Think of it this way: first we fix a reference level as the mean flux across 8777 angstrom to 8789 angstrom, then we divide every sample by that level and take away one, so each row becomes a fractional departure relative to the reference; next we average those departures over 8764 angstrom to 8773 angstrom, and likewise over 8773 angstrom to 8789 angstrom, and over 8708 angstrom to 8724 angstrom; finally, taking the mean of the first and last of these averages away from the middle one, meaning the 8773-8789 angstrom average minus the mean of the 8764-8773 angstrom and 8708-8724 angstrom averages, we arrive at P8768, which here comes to 0.07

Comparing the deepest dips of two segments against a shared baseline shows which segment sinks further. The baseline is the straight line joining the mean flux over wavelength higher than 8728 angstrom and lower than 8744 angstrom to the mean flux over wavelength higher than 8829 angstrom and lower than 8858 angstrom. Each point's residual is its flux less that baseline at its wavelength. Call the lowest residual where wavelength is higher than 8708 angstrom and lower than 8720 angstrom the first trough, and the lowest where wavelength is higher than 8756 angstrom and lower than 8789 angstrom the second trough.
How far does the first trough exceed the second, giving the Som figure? 0.8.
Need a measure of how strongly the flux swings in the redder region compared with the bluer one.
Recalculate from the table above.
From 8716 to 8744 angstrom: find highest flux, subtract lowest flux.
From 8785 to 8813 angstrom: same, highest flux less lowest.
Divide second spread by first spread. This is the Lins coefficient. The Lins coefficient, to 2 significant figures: 1.9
